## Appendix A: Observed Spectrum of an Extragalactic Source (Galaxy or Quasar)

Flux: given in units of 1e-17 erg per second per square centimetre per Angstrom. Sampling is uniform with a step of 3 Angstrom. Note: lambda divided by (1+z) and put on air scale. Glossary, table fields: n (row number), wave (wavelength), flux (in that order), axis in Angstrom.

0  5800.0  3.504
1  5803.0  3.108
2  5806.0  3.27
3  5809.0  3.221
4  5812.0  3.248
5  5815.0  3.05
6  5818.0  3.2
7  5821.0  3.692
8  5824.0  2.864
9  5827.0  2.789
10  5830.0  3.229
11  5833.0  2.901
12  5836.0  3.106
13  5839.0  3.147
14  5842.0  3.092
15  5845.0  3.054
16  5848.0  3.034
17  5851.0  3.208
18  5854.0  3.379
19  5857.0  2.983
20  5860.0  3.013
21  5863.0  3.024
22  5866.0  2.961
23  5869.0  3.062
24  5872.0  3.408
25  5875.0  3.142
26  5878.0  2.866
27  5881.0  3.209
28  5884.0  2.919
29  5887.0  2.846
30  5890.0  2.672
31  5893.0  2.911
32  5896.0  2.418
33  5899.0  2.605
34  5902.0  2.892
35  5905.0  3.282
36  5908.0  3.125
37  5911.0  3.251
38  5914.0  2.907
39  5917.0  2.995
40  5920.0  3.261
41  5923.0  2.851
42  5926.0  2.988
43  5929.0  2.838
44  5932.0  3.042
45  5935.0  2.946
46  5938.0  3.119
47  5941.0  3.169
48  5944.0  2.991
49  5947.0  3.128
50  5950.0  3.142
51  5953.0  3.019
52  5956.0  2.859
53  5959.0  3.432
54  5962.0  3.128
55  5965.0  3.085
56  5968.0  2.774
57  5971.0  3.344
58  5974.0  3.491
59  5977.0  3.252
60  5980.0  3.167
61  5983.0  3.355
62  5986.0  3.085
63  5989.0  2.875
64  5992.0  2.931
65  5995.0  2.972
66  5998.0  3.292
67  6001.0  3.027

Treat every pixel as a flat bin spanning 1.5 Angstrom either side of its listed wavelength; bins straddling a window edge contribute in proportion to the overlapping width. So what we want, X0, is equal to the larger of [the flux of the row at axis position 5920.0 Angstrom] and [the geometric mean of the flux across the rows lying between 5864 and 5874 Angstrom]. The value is 3.26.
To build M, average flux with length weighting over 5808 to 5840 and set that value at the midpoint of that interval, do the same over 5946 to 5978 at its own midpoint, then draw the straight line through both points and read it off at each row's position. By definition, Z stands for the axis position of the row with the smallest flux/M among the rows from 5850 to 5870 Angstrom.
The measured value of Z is 5866.0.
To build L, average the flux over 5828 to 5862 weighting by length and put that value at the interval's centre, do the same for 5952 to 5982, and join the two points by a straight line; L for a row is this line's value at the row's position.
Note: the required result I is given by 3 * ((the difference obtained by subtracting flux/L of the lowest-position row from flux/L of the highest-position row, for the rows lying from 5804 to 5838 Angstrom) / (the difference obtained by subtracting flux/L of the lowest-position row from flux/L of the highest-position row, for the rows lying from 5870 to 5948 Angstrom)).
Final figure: 1.7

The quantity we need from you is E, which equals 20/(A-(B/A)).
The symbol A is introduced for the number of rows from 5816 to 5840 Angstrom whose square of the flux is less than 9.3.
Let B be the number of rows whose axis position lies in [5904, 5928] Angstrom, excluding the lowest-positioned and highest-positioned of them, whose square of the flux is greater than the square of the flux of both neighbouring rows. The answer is 9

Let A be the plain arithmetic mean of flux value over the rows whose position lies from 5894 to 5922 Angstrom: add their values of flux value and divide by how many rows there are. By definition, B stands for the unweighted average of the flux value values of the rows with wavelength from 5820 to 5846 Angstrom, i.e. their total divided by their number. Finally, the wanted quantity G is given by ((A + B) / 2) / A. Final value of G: 1.02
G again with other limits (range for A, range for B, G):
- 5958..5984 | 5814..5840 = 0.98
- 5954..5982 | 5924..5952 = 0.98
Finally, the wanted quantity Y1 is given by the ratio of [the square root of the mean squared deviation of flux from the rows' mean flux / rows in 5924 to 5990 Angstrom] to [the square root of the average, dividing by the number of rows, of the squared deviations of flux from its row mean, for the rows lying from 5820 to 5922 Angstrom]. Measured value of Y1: 0.78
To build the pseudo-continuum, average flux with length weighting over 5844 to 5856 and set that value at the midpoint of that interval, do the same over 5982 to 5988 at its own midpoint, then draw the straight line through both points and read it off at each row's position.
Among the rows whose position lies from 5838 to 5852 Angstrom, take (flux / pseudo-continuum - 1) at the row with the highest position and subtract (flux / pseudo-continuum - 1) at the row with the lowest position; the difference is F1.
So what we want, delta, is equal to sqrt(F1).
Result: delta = 0.14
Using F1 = 0.02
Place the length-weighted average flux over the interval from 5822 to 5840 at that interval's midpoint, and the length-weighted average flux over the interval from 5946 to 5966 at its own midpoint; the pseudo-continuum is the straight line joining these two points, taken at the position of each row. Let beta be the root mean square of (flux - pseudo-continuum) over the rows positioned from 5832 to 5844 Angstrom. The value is 0.10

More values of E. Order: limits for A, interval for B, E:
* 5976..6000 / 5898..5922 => 9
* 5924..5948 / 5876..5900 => 4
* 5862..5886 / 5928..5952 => 6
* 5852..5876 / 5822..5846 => 6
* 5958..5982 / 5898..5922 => -20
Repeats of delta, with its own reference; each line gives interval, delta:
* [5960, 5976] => 0.34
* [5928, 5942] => 0.32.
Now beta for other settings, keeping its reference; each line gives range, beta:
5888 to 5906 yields 0.39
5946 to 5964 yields 0.17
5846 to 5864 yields 0.16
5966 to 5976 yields 0.32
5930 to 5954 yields 0.08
